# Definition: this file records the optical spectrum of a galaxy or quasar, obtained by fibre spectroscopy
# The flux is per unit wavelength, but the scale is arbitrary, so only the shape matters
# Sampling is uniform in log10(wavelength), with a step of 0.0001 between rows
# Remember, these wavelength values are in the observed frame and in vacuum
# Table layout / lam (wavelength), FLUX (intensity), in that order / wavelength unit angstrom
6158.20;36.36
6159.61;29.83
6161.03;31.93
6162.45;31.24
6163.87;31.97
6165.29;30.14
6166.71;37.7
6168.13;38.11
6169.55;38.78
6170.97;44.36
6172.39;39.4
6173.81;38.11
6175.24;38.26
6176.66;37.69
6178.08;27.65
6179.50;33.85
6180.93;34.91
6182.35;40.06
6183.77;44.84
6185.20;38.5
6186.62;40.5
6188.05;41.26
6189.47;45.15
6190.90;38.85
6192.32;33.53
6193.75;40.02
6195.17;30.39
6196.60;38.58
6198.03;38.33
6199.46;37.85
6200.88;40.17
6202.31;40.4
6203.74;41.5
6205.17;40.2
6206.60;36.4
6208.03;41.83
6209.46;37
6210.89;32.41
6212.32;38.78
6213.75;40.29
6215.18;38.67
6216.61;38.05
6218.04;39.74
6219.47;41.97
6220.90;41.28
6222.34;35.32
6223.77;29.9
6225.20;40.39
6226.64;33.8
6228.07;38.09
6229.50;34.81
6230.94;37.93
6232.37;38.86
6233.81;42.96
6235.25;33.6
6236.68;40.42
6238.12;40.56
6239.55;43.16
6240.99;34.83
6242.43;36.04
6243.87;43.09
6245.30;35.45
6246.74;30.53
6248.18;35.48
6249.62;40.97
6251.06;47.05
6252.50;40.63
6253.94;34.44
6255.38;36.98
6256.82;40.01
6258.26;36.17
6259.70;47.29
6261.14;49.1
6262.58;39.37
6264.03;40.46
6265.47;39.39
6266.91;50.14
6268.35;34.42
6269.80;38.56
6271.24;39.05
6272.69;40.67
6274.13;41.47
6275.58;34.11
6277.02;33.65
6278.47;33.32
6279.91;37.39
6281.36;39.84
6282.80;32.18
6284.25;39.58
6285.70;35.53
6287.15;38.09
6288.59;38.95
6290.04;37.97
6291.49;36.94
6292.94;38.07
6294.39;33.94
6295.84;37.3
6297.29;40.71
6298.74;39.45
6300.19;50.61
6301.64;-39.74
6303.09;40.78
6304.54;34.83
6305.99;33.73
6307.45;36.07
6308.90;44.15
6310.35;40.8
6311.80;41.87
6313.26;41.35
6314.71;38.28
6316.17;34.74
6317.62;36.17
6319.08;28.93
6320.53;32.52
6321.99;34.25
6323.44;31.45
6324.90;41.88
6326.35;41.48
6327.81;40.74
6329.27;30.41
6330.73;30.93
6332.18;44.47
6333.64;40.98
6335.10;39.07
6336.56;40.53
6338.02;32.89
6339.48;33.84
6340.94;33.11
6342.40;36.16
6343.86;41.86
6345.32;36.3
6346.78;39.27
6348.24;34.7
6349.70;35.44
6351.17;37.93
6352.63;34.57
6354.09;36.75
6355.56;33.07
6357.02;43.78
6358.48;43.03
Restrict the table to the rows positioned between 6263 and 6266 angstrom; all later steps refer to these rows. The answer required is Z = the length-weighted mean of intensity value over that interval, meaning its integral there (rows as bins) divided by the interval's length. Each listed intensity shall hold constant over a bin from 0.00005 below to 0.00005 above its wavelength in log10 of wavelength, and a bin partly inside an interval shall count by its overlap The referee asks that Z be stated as 39.8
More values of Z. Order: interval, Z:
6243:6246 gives 39.2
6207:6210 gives 39.2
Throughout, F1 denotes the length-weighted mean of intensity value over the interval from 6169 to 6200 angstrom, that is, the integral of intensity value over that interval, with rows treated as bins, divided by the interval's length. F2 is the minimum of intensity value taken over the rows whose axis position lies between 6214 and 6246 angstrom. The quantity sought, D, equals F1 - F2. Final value 8.3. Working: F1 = 38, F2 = 29.9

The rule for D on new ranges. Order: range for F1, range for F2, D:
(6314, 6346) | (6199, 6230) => 6.5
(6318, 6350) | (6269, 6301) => 4.3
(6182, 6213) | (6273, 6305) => 78.7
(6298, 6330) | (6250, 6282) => 1.0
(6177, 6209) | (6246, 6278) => 7.8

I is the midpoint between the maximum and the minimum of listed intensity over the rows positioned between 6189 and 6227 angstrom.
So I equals 38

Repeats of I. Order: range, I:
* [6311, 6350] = 37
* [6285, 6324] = 5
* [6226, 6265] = 40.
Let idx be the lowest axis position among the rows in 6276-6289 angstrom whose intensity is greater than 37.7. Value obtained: 6281.36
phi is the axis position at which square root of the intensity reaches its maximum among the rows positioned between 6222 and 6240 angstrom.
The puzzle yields 6239.55 angstrom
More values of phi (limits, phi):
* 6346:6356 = 6346.78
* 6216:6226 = 6219.47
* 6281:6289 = 6281.36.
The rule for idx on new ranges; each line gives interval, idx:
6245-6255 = 6249.62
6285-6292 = 6287.15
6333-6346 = 6333.64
